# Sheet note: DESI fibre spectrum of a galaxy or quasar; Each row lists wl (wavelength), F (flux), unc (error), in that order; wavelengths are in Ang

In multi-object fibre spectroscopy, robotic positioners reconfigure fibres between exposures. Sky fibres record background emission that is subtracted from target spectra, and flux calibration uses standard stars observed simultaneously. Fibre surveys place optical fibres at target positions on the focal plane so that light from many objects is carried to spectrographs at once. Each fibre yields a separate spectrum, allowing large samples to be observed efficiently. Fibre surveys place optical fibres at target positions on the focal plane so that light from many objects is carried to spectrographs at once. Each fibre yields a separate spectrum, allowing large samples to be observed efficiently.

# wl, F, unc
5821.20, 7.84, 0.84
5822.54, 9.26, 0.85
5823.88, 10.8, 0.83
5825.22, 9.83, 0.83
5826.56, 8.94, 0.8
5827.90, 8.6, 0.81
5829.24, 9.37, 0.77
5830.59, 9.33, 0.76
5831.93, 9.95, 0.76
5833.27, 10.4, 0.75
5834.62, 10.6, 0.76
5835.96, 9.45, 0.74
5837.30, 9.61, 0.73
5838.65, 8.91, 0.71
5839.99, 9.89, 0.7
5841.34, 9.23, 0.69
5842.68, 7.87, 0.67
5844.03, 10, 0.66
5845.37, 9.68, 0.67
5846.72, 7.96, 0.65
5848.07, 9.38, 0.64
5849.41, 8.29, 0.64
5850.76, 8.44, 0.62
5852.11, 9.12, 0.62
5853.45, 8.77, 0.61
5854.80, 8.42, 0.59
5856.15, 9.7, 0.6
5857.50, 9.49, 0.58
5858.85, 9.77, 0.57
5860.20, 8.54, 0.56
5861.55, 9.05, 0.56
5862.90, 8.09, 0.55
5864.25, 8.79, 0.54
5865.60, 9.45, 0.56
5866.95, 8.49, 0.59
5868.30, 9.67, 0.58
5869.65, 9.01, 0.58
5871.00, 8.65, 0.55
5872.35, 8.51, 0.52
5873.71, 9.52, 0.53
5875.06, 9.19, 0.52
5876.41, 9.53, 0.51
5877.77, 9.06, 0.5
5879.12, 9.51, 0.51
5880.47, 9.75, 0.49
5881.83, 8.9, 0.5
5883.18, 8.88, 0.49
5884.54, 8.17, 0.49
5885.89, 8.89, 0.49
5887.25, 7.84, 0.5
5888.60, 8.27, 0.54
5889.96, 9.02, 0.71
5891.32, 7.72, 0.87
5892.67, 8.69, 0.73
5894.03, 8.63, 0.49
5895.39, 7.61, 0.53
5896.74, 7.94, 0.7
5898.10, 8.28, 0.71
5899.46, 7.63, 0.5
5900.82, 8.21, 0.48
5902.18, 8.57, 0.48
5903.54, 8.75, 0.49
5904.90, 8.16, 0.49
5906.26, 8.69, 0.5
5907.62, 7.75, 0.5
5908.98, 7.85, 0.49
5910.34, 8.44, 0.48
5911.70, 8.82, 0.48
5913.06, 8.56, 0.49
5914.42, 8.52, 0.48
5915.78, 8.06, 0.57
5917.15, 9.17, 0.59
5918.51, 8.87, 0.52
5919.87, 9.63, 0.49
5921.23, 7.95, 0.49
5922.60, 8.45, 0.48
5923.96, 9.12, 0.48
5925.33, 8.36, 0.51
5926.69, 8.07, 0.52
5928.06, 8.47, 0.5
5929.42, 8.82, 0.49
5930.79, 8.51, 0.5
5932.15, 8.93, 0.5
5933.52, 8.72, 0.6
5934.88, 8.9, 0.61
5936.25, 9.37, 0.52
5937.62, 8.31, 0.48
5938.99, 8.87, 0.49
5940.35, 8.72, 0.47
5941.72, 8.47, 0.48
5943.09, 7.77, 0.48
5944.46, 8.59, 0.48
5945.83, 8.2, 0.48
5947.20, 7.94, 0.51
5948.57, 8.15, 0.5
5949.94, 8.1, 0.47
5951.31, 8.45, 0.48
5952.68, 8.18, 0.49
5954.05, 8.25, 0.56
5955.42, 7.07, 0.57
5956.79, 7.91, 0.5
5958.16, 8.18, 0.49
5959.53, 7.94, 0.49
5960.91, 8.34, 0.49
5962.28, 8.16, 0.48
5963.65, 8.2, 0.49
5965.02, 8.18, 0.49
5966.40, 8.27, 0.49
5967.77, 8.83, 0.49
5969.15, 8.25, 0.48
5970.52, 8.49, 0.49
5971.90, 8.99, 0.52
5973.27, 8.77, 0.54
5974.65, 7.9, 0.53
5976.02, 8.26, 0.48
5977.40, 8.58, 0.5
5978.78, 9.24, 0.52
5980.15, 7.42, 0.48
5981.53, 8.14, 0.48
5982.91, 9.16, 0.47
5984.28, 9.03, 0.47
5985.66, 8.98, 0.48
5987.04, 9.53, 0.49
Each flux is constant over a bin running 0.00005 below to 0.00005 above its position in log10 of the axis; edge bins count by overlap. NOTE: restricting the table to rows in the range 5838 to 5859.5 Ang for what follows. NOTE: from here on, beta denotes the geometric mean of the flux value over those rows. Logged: 9.03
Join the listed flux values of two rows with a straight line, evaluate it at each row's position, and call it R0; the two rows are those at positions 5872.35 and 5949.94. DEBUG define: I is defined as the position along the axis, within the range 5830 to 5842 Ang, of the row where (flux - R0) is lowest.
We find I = 5838.65 Ang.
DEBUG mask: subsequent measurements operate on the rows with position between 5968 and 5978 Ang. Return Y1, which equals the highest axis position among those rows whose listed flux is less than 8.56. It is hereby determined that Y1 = 5976.02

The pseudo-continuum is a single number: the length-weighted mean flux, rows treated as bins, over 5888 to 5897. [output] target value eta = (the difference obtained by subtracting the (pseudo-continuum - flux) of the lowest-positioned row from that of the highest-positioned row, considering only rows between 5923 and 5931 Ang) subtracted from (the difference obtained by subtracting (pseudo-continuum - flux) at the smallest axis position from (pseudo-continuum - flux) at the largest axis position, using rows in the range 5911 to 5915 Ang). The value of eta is -0.3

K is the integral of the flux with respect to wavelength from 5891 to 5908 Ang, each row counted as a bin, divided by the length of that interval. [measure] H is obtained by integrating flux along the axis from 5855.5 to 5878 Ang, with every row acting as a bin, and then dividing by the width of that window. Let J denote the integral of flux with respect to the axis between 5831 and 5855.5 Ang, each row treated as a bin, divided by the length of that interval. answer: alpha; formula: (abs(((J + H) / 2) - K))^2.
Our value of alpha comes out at 0.87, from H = 9.1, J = 9.22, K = 8.22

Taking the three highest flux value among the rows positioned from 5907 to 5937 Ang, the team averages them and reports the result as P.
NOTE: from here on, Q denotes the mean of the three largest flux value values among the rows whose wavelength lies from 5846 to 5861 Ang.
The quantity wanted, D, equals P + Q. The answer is 19.04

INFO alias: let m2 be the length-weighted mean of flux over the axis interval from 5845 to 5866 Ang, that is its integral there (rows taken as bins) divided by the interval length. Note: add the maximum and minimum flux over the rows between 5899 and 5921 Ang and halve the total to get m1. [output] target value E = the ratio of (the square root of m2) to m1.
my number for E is 0.346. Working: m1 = 8.6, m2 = 8.9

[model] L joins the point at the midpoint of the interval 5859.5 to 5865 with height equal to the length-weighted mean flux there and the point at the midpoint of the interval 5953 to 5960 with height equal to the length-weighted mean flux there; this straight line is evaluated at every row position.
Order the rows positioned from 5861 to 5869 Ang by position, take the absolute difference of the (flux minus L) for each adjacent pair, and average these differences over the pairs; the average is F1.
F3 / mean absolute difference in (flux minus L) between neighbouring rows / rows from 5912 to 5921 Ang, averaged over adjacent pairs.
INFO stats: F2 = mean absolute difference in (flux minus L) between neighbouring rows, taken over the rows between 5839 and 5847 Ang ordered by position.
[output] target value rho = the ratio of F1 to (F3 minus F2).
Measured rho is -1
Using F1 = 0.89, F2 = 1.23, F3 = 0.53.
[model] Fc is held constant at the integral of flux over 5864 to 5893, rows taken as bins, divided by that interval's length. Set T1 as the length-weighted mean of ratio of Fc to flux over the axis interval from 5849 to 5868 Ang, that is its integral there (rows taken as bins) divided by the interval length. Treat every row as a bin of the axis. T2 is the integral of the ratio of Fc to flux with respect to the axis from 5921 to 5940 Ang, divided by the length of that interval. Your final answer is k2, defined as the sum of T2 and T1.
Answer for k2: 2.03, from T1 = 1.00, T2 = 1.03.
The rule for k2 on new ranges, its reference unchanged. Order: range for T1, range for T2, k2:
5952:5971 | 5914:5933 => 2.12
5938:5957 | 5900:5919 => 2.14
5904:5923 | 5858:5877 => 2.04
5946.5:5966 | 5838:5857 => 2.10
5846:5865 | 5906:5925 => 2.05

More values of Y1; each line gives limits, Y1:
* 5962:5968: 5966.40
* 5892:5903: 5900.82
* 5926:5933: 5930.79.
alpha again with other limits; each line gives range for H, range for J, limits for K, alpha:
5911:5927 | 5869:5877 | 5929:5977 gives 0.24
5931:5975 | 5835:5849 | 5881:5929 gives 0.13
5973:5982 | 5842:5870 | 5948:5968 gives 0.25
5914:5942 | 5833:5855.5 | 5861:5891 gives 0.00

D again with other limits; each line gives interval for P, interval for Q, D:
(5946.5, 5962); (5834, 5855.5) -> 18.51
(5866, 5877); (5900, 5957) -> 18.96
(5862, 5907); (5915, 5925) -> 18.96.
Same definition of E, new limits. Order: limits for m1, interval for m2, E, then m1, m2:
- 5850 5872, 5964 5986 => 0.327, 8.9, 8.5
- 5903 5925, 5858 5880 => 0.346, 8.7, 9.1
